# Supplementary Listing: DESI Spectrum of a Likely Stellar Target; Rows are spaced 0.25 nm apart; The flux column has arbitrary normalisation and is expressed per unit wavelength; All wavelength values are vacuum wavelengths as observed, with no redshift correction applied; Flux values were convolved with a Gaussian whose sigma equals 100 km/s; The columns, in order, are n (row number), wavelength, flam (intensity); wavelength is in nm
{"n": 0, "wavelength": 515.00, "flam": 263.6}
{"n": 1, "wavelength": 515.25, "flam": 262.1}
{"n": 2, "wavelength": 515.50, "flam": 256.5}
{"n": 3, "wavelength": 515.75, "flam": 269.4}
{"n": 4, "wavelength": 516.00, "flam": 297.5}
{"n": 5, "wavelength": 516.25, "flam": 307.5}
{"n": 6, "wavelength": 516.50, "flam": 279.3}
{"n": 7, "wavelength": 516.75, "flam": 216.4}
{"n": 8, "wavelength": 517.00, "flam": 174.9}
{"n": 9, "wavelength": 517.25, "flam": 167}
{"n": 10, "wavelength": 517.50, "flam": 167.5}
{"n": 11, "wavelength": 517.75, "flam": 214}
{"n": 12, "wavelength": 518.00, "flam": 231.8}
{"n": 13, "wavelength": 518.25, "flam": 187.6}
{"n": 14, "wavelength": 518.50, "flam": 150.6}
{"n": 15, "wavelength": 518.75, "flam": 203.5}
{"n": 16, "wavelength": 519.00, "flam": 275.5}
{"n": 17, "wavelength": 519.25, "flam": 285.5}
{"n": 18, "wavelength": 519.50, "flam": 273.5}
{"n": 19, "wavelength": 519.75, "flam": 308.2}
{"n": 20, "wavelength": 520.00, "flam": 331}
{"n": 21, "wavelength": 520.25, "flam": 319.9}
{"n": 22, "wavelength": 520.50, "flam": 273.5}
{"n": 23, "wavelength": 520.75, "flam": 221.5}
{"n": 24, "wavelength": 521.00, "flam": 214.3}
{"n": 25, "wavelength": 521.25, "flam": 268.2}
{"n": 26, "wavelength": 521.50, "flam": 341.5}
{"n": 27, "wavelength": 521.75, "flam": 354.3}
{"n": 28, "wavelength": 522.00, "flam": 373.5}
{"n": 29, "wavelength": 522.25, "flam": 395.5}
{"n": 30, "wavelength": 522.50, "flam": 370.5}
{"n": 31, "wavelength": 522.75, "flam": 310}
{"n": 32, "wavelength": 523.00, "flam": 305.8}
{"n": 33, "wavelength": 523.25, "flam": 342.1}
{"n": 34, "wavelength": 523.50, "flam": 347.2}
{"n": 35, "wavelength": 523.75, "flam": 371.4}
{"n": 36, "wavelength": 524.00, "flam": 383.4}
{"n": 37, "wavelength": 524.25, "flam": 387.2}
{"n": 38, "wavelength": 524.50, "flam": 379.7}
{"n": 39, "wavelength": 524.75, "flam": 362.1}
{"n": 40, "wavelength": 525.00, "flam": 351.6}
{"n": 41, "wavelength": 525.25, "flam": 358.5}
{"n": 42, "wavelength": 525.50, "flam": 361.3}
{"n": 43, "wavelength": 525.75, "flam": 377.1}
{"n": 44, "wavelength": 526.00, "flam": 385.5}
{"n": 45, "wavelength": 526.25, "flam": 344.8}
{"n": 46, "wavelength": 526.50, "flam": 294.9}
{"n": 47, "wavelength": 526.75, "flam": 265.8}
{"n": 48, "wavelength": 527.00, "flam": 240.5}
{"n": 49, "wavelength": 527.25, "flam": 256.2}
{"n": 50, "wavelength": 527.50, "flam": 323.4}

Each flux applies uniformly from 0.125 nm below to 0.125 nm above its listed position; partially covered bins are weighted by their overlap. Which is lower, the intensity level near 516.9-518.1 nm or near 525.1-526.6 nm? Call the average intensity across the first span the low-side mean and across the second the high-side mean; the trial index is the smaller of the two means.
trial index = 191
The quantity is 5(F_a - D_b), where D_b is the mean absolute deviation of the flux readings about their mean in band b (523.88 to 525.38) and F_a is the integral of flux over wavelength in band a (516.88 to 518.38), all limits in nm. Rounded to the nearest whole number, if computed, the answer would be 1363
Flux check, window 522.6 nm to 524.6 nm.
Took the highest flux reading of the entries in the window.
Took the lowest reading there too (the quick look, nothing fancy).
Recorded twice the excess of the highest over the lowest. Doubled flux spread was 163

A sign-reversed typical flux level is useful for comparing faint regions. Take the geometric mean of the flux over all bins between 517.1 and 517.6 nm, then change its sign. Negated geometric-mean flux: -167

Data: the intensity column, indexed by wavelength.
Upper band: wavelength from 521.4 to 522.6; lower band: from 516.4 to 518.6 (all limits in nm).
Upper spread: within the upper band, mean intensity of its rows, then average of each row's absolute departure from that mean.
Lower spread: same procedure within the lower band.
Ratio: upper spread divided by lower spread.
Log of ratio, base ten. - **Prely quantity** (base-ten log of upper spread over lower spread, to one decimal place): -0.3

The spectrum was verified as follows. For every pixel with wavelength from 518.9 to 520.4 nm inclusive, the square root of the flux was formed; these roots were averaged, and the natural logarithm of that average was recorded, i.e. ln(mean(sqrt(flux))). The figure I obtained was 2.85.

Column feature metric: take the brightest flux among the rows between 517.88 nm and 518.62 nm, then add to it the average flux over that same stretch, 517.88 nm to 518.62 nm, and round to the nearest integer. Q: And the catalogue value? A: 422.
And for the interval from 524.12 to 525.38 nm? 755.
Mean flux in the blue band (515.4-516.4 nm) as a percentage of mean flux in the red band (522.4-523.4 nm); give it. 85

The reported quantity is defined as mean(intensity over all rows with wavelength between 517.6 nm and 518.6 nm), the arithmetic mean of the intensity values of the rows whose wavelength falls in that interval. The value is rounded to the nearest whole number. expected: 196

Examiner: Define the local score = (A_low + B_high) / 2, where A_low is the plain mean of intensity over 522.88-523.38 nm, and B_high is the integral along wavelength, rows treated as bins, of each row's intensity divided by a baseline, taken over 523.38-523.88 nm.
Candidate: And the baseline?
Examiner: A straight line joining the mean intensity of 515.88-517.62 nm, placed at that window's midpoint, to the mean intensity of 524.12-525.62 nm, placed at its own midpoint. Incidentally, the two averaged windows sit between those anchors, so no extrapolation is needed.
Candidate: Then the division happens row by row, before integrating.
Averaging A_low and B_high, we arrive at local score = 162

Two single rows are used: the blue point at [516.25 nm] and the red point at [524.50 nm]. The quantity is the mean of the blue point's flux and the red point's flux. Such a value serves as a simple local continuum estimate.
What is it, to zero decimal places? 344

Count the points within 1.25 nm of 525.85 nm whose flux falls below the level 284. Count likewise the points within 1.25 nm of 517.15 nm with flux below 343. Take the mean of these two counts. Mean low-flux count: 6.0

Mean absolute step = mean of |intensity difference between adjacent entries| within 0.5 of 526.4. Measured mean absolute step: 40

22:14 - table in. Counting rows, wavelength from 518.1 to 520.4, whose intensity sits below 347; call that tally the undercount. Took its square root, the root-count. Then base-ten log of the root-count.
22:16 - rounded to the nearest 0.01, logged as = 0.48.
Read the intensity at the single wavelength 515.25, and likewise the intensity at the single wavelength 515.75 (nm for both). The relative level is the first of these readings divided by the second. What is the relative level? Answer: 0.97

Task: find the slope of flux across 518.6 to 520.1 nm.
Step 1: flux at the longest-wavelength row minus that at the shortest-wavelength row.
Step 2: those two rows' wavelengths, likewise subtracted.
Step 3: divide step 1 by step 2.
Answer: 102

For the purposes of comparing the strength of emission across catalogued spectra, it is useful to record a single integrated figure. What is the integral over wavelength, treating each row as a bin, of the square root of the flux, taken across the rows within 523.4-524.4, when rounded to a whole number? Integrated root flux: 19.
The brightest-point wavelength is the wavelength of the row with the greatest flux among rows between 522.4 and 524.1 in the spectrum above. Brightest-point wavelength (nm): 524.00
